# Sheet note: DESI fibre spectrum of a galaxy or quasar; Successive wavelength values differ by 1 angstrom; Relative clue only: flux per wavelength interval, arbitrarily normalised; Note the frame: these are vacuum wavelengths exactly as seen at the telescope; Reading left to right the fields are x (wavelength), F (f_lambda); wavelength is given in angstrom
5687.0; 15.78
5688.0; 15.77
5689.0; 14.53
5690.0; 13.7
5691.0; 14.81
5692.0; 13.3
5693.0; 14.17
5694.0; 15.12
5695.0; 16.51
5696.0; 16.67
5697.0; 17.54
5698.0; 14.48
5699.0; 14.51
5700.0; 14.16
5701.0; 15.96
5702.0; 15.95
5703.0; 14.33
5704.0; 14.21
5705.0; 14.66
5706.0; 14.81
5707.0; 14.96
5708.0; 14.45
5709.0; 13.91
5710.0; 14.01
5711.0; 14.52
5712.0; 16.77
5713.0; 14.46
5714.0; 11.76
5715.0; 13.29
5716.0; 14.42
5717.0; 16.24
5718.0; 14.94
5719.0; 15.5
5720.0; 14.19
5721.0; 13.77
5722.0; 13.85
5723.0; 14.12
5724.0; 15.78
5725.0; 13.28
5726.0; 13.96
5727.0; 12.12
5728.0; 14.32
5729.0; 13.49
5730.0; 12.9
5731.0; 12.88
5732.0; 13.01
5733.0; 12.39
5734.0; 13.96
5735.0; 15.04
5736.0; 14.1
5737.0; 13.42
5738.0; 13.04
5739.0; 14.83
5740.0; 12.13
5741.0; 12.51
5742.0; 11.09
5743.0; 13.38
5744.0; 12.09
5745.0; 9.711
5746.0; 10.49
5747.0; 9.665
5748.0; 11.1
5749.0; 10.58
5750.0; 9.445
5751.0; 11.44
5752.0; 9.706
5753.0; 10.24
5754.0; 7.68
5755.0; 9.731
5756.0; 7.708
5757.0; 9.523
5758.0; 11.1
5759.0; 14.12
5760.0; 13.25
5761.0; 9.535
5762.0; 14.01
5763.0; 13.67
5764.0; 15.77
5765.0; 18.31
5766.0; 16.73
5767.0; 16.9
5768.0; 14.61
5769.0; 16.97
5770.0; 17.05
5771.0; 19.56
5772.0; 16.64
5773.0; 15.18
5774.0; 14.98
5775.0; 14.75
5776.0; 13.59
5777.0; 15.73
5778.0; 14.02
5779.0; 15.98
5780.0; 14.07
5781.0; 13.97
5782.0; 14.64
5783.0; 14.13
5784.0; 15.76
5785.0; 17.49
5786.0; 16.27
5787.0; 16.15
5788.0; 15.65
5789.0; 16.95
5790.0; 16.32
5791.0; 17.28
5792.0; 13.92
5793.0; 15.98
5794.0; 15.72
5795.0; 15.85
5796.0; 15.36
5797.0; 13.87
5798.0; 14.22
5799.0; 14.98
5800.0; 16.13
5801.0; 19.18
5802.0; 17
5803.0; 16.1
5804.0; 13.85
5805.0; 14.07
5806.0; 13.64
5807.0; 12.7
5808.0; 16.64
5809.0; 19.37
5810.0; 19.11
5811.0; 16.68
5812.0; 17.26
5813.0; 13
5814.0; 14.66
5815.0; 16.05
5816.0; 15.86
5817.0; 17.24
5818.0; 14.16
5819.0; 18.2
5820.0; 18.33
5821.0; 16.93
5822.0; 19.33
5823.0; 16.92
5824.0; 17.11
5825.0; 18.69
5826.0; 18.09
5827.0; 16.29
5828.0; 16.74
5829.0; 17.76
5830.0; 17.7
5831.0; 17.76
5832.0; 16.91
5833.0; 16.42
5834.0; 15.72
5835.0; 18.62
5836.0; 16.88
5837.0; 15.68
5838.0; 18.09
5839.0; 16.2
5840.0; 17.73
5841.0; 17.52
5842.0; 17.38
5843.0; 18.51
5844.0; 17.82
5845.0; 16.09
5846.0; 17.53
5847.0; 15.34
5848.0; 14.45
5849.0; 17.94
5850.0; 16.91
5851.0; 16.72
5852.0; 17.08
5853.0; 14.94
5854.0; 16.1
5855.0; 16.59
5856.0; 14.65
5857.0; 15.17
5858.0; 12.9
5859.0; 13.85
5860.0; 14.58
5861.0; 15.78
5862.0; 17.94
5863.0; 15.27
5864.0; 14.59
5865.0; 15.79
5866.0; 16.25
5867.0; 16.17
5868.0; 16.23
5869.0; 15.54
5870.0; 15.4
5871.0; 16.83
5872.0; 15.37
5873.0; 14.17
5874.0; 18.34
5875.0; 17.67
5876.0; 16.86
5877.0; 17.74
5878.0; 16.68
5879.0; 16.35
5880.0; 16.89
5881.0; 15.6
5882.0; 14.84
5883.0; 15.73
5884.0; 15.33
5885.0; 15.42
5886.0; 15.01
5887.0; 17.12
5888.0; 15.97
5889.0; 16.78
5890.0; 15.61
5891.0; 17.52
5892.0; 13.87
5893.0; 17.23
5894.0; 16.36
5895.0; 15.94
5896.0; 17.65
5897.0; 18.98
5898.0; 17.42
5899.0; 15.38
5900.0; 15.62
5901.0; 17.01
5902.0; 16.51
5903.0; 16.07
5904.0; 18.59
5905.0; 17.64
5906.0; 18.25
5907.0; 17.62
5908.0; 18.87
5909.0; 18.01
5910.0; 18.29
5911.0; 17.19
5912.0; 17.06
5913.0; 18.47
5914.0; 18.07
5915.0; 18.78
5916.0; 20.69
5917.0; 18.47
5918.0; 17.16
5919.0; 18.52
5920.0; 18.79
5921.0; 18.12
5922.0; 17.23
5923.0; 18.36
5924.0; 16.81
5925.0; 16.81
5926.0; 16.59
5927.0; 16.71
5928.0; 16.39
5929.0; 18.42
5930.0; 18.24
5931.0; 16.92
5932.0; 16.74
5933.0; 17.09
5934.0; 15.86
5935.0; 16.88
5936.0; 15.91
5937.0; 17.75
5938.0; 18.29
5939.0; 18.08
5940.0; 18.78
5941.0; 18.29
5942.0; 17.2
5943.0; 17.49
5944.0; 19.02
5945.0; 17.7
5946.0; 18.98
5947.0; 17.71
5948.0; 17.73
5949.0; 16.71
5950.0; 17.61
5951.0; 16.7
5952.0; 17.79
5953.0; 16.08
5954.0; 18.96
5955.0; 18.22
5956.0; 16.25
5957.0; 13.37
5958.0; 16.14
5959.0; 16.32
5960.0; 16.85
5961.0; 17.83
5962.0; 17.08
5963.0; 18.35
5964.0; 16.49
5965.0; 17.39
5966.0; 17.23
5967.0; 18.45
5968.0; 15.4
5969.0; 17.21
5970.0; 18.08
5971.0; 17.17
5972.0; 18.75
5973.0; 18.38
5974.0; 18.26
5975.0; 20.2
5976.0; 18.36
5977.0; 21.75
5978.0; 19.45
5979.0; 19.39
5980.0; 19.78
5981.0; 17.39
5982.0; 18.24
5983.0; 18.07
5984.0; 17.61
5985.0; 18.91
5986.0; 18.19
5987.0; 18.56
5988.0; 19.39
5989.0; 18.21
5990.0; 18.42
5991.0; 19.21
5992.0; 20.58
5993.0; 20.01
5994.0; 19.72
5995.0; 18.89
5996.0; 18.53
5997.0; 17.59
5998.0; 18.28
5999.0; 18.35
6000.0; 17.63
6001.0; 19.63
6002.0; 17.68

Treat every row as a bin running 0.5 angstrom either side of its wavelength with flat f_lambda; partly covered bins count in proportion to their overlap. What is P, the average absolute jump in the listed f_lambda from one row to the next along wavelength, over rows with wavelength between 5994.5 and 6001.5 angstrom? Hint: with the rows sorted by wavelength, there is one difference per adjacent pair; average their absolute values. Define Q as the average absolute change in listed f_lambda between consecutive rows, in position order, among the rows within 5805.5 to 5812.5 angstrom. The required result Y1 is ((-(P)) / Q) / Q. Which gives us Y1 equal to -0.2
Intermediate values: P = 0.8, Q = 1.81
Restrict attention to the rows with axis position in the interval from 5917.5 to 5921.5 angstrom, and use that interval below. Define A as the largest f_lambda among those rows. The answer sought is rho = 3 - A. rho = -15.8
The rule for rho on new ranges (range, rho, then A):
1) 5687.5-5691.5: -12.8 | 15.77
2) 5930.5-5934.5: -14.1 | 17.09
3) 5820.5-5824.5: -16.3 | 19.33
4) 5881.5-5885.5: -12.7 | 15.73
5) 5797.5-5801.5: -16.2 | 19.18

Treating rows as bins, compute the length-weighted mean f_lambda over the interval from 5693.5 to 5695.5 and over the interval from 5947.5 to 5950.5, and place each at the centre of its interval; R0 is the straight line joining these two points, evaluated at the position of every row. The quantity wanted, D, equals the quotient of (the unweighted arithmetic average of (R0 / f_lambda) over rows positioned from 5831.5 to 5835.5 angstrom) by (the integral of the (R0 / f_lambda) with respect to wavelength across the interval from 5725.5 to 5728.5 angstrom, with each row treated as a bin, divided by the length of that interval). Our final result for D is 0.83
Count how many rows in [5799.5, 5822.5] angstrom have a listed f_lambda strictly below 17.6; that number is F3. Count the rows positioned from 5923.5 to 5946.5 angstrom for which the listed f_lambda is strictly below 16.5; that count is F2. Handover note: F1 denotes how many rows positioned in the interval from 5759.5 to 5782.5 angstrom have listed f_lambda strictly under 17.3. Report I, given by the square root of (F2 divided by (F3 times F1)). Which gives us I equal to 0.09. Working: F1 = 21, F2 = 3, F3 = 17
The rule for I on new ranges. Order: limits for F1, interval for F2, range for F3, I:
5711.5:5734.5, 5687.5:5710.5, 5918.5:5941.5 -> 0.27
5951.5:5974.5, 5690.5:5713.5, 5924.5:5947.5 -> 0.36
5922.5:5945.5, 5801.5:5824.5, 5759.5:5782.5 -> 0.20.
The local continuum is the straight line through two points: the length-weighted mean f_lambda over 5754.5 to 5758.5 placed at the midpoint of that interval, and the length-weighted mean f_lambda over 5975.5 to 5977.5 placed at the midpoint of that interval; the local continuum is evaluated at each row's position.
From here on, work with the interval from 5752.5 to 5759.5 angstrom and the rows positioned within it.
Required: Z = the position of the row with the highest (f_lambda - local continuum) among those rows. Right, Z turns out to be 5759.0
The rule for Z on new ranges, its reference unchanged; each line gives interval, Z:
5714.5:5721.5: 5717.0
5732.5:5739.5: 5735.0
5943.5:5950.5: 5944.0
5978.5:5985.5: 5980.0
